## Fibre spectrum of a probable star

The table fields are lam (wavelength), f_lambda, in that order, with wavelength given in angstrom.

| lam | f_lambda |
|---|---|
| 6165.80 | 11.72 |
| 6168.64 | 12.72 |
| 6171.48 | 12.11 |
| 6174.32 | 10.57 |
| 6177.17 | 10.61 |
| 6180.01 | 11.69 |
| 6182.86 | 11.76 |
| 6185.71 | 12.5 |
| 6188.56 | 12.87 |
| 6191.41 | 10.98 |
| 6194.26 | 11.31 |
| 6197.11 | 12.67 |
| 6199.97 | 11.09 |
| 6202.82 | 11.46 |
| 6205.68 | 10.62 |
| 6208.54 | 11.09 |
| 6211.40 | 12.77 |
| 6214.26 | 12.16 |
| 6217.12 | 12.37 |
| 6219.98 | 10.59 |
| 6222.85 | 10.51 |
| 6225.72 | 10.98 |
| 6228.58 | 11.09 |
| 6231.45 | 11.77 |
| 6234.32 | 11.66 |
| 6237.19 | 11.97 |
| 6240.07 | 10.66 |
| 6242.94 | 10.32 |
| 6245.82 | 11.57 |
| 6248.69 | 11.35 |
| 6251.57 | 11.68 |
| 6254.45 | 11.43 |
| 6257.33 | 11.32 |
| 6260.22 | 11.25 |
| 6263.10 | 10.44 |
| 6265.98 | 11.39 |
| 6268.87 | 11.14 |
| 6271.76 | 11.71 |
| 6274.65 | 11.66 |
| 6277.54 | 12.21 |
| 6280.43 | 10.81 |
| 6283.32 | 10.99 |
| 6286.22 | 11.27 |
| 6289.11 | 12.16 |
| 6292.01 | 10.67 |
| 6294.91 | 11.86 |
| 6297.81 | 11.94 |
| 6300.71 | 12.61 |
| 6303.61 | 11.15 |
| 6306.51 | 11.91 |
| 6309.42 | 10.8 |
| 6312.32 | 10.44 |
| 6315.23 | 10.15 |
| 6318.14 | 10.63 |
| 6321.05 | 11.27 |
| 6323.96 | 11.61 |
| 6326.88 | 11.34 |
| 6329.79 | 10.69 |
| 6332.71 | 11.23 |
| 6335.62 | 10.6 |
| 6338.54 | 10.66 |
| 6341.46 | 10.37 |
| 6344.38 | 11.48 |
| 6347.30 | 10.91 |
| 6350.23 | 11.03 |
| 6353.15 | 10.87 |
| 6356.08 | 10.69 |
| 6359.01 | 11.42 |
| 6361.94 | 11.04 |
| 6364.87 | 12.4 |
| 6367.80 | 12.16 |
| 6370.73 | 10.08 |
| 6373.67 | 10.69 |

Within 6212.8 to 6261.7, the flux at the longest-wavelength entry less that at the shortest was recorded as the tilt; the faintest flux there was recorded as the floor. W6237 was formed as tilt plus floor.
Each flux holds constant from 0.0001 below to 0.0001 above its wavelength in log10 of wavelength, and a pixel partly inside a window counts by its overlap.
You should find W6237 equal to 9.4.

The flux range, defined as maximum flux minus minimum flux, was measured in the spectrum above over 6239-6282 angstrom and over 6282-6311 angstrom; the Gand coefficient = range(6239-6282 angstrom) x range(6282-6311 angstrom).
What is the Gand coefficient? 4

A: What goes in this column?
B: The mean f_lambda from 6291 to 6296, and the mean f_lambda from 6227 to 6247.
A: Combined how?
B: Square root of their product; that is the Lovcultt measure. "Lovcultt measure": 11.28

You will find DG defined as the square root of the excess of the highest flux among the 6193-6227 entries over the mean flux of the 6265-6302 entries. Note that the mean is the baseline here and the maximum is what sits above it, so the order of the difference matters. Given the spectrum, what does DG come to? 1.1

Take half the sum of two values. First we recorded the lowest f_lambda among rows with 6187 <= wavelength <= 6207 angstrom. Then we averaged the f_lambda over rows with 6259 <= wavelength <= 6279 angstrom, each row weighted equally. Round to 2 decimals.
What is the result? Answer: 11.01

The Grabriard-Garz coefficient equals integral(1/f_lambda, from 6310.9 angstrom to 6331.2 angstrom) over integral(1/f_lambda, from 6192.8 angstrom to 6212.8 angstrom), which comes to 1.08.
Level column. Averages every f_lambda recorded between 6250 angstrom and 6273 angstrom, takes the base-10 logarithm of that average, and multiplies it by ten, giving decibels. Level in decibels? 10.5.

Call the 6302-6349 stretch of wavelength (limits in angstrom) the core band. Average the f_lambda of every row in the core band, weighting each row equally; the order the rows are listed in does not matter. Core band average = 11.0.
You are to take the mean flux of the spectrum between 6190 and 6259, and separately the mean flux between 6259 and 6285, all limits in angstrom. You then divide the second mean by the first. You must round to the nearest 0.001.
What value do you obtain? 0.991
